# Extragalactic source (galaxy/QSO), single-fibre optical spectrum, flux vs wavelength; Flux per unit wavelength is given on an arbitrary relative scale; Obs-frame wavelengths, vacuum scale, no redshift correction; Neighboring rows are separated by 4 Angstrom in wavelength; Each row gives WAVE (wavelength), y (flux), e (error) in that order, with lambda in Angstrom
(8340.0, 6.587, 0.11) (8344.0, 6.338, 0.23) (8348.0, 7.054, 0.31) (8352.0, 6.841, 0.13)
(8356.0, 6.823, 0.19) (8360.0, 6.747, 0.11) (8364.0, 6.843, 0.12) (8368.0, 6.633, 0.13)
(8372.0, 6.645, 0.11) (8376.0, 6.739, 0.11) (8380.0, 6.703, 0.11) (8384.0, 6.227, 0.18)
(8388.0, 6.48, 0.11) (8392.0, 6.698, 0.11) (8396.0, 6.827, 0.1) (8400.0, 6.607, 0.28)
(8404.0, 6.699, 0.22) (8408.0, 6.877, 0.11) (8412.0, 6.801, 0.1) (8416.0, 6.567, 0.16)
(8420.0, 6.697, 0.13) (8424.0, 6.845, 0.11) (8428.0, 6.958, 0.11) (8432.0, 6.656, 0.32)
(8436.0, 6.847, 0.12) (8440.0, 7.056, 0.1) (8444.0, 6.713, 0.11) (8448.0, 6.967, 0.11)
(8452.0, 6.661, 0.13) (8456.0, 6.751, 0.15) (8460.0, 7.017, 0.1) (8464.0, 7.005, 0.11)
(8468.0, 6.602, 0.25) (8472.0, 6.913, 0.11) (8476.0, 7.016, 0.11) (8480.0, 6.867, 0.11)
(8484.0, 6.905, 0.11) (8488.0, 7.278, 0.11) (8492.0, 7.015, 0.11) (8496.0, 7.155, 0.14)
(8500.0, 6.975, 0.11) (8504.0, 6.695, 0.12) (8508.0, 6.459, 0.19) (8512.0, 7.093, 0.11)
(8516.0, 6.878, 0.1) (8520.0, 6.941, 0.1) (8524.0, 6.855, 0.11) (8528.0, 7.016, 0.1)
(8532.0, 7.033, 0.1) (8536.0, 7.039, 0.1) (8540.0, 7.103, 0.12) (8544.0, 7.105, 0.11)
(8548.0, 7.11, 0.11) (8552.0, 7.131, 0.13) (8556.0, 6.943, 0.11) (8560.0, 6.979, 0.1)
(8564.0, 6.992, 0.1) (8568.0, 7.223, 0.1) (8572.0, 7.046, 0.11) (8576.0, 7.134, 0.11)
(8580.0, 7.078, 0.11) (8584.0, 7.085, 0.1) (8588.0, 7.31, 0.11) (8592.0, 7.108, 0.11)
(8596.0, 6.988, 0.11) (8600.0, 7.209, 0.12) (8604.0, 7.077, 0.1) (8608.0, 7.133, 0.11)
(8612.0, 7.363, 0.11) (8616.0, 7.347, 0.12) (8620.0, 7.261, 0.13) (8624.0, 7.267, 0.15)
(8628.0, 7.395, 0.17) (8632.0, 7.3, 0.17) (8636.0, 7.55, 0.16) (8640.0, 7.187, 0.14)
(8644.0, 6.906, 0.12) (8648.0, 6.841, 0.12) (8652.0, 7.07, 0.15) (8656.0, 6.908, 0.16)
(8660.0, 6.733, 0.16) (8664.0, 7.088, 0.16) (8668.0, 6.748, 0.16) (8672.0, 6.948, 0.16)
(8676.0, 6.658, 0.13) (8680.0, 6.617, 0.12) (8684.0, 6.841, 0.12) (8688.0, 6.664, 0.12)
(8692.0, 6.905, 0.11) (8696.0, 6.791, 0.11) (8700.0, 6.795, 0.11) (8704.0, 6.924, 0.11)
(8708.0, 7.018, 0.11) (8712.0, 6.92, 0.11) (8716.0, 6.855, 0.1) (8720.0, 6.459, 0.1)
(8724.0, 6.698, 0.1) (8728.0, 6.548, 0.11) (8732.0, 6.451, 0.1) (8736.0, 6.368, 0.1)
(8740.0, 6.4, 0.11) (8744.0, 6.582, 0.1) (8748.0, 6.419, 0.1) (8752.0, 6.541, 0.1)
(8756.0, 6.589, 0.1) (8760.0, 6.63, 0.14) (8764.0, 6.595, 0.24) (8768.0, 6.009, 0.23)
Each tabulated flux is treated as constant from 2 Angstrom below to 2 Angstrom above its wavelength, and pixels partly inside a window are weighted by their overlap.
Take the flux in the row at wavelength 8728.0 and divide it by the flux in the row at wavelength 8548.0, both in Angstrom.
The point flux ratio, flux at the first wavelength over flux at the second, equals 0.92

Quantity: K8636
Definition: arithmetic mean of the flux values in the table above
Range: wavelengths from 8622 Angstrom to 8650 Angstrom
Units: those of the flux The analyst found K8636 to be 7.21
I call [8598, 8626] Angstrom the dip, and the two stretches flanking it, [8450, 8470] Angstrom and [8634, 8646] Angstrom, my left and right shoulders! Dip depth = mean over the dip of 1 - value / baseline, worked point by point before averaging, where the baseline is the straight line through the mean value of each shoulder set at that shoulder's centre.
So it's -0.012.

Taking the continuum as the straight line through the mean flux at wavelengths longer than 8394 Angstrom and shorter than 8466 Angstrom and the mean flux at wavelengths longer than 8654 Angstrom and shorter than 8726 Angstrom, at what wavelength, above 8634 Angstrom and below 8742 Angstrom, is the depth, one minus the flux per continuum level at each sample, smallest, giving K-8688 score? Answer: 8636.0 Angstrom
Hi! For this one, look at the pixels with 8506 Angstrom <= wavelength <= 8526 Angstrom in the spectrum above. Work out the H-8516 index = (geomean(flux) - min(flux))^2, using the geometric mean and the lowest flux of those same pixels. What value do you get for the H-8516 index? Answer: 0.147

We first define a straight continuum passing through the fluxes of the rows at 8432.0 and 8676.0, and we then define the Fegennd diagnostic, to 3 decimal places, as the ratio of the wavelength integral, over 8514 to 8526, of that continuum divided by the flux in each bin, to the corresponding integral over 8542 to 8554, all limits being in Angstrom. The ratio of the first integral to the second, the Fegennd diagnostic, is 1.032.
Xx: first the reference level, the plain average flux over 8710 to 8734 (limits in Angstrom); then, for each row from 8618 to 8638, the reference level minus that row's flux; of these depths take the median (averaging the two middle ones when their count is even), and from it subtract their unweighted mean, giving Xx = 0.05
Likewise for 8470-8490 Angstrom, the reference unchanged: 0.08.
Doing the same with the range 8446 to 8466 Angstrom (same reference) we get -0.09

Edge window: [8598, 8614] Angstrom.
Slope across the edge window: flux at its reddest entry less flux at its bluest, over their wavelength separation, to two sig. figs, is 0.013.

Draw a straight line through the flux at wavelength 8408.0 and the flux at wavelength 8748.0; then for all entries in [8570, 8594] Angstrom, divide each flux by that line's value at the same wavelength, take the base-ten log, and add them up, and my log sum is 0.18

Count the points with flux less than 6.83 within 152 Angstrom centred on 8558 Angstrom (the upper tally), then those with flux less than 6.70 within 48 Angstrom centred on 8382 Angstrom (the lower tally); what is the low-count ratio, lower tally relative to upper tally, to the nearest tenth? 3.5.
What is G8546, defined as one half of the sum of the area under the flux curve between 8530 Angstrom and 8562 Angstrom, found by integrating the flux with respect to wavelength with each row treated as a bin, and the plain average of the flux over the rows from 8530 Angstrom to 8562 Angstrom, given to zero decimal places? 116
